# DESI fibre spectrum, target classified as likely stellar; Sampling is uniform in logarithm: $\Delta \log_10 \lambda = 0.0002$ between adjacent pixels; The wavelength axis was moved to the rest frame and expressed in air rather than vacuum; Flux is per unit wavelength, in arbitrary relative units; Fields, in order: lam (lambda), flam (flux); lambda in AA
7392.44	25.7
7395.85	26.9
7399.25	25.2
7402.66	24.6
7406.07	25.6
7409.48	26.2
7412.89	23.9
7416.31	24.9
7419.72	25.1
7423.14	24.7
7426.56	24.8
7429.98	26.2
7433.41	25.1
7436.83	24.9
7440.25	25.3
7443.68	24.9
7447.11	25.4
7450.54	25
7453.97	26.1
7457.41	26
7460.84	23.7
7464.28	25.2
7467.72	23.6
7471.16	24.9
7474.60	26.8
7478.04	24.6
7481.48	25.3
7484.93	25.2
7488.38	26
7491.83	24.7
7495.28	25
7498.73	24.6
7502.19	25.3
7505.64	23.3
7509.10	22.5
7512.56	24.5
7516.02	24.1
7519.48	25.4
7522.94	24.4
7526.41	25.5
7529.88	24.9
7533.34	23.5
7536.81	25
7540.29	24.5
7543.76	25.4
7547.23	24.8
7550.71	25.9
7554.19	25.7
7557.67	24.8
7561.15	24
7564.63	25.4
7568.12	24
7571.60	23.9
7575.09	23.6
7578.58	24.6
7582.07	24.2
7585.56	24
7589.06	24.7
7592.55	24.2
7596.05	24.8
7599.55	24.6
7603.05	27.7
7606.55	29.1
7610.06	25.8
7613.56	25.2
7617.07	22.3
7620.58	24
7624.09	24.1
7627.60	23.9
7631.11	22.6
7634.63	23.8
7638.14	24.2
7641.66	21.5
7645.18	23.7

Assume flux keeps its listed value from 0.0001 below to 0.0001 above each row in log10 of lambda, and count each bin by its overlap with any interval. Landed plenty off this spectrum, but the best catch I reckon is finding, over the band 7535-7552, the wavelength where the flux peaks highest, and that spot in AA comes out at 7550.71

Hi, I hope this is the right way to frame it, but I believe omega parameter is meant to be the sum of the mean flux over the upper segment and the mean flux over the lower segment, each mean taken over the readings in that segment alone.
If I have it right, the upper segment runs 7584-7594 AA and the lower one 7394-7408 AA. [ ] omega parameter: 49.9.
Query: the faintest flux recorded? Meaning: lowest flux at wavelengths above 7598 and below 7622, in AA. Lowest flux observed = 22.3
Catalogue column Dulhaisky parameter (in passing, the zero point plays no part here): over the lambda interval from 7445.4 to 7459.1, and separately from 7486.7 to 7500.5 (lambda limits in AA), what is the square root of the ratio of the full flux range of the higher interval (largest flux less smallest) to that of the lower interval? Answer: 1.13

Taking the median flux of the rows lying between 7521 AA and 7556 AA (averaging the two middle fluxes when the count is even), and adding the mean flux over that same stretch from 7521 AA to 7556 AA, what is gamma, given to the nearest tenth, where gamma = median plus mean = 49.9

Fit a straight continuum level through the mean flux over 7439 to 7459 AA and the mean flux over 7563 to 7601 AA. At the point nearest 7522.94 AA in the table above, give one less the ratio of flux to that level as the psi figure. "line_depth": 0.018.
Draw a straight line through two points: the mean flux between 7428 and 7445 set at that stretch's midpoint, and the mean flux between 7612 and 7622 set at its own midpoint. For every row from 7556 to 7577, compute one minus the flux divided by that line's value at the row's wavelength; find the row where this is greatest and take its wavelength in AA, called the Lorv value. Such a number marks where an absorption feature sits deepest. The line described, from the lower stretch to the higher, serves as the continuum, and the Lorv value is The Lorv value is 7575.09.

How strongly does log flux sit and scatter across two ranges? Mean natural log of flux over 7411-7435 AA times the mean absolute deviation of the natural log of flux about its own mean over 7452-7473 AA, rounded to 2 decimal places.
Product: 0.11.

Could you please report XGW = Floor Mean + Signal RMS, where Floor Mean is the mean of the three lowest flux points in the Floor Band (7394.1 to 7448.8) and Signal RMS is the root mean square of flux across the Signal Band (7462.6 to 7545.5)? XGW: 49.17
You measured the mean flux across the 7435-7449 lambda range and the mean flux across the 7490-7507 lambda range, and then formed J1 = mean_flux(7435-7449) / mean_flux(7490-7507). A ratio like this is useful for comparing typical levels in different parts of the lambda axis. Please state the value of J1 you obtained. 1.02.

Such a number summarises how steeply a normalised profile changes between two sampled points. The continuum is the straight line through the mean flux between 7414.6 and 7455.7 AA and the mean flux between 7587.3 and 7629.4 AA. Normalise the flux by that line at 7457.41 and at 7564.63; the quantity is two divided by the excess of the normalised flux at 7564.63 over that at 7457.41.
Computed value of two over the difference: -102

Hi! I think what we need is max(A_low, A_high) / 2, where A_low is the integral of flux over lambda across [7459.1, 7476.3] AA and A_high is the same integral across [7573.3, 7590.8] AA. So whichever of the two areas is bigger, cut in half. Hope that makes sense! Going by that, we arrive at 214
